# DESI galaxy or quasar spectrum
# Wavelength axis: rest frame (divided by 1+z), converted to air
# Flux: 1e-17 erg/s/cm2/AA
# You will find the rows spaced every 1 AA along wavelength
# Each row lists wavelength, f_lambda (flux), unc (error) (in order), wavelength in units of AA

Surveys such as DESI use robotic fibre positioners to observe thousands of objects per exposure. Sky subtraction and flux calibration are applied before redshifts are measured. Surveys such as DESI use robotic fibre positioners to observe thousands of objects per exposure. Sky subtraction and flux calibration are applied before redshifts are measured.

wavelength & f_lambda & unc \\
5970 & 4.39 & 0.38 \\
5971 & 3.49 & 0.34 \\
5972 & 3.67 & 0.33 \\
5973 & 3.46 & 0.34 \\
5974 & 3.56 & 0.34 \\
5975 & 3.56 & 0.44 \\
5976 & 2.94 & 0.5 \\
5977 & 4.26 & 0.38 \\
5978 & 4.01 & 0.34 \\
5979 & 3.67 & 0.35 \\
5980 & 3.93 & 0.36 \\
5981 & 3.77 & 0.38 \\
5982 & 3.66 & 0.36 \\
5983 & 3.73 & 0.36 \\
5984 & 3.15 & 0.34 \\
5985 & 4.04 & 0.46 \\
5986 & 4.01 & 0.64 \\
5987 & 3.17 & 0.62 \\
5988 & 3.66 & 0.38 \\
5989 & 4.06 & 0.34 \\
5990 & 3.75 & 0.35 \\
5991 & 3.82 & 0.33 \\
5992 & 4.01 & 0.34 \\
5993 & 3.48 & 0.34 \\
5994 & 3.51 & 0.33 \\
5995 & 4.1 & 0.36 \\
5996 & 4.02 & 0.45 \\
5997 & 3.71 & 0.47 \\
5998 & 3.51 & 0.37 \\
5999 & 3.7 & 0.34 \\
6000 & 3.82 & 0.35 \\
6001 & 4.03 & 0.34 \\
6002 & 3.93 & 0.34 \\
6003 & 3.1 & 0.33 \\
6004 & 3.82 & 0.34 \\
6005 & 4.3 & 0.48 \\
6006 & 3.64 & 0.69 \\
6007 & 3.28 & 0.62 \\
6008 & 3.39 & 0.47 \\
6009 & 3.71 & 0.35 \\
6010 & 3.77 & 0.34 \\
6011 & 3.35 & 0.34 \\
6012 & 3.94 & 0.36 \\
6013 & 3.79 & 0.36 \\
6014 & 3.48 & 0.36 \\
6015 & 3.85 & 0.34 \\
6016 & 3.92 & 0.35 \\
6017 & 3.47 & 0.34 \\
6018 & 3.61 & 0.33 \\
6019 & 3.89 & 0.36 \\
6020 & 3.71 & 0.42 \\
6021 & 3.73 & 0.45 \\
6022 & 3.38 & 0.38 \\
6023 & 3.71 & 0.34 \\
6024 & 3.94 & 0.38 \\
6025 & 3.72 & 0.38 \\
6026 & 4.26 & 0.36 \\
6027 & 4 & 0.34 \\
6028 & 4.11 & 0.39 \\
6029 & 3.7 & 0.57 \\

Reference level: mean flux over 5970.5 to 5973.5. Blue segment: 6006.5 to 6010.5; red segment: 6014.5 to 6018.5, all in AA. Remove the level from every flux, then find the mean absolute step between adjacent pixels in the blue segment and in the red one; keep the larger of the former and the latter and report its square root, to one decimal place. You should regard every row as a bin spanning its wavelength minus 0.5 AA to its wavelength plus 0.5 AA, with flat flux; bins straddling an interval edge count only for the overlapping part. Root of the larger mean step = 0.5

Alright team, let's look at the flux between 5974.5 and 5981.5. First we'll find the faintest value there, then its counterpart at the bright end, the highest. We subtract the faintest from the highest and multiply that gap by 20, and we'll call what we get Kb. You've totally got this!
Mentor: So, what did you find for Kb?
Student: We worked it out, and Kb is 26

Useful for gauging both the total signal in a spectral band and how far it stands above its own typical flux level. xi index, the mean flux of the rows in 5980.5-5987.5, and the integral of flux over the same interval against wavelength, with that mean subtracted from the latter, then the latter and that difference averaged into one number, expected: 24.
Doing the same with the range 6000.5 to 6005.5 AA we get 17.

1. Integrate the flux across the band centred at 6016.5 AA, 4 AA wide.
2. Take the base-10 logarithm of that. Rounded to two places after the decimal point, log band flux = 1.17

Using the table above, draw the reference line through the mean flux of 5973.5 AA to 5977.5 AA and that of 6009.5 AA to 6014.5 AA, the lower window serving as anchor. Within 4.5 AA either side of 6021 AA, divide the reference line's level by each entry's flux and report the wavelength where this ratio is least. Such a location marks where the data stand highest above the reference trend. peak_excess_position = 6024 AA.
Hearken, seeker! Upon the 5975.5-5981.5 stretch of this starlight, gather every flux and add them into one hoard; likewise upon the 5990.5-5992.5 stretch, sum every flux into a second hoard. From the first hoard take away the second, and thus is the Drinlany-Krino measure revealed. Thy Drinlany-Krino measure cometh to 15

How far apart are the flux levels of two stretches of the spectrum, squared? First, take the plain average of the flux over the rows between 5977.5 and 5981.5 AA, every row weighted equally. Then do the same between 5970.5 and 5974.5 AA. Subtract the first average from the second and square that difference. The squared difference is 0.090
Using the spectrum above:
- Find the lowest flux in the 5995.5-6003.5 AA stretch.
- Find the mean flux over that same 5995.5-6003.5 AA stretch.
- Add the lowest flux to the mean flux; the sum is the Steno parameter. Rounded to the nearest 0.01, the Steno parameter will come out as 6.83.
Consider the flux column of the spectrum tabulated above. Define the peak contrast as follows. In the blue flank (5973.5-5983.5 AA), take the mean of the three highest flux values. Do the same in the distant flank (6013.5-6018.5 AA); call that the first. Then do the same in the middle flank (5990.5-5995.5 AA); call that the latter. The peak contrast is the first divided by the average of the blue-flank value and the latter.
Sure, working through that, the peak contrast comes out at 0.94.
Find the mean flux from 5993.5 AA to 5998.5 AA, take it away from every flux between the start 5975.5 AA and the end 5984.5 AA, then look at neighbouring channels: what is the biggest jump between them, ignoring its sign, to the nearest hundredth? 1.32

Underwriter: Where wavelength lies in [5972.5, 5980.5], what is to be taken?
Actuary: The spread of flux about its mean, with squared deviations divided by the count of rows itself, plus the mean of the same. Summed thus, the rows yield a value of 4.05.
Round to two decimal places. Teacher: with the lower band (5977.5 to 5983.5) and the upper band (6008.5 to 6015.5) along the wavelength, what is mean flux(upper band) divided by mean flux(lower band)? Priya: 0.97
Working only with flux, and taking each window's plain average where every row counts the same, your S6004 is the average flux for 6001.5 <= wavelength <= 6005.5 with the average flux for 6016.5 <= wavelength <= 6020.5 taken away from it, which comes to 0.12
